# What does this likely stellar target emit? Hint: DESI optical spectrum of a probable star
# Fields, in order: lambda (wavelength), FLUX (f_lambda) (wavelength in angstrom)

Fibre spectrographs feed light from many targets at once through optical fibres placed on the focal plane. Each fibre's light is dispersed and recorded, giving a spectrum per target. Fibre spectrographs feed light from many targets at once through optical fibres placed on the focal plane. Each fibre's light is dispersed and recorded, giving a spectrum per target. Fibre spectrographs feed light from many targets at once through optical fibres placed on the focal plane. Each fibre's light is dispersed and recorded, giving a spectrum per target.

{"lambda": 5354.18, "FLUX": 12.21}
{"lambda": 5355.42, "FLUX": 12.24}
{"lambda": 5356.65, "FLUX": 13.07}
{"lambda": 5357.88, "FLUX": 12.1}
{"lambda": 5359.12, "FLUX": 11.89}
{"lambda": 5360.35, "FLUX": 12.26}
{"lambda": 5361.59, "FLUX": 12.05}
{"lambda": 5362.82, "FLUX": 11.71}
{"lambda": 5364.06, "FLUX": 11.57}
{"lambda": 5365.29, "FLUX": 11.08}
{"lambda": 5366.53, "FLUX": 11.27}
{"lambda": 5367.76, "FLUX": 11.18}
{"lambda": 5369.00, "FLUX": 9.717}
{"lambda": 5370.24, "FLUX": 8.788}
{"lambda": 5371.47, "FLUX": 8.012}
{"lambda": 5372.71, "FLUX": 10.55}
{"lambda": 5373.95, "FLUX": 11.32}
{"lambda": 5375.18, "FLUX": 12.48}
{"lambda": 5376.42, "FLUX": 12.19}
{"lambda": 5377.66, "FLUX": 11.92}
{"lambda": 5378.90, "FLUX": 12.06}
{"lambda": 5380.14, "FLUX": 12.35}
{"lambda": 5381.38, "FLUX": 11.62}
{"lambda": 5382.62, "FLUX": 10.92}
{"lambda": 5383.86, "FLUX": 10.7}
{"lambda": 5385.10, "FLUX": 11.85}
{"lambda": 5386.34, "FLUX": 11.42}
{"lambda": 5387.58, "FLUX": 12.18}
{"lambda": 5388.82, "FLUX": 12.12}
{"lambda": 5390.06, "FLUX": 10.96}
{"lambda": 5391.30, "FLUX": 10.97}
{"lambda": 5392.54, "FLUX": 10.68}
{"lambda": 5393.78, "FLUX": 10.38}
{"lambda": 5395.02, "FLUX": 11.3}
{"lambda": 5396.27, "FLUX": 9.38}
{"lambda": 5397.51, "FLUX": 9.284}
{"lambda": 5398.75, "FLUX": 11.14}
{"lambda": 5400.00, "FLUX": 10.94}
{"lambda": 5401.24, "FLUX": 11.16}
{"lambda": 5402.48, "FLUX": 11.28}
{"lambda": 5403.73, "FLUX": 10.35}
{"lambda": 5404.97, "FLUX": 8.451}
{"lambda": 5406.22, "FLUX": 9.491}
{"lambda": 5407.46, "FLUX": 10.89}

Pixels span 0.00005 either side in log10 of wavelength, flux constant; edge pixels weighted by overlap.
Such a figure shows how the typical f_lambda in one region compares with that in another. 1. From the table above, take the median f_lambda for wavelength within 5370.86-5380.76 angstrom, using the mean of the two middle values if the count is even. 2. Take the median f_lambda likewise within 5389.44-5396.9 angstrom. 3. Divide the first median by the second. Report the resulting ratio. 1.11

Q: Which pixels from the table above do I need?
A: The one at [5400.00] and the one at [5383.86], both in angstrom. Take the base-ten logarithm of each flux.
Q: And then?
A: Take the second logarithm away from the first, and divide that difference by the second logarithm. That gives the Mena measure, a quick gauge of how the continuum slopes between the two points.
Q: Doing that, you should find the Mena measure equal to 0.01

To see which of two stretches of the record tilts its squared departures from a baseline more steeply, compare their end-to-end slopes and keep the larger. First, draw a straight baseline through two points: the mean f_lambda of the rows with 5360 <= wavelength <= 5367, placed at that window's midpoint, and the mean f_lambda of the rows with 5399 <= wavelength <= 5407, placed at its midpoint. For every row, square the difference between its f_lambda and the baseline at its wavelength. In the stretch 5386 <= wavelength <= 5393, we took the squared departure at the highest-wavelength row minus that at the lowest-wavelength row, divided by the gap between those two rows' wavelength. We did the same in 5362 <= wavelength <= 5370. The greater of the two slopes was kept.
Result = 0.49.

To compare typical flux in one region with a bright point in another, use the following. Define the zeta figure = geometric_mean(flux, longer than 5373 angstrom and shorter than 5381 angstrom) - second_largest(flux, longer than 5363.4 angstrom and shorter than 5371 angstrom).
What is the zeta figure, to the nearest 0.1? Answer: 0.8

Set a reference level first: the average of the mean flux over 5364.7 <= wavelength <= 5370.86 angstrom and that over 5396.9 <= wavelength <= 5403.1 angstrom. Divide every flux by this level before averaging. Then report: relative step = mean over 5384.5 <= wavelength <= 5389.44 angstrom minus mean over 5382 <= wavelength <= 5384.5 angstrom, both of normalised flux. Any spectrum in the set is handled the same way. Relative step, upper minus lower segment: 0.10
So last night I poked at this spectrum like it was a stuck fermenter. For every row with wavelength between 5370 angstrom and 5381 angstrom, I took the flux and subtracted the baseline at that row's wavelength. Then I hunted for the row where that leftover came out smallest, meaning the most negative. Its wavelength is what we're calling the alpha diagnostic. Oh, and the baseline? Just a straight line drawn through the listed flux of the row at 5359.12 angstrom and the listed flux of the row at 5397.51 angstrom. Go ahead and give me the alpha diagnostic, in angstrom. 5371.47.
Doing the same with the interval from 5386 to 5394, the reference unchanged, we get 5393.78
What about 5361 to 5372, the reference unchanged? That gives 5371.47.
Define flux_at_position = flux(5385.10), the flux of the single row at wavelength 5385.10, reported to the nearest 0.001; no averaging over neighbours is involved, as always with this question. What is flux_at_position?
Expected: 11.850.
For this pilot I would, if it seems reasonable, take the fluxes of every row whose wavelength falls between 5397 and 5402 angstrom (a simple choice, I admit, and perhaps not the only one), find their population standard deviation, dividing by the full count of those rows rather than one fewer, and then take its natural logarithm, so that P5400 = -0.25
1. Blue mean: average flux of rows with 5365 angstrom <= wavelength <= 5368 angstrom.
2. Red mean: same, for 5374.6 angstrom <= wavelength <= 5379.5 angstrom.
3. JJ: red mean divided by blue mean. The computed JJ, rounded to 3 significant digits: 1.09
